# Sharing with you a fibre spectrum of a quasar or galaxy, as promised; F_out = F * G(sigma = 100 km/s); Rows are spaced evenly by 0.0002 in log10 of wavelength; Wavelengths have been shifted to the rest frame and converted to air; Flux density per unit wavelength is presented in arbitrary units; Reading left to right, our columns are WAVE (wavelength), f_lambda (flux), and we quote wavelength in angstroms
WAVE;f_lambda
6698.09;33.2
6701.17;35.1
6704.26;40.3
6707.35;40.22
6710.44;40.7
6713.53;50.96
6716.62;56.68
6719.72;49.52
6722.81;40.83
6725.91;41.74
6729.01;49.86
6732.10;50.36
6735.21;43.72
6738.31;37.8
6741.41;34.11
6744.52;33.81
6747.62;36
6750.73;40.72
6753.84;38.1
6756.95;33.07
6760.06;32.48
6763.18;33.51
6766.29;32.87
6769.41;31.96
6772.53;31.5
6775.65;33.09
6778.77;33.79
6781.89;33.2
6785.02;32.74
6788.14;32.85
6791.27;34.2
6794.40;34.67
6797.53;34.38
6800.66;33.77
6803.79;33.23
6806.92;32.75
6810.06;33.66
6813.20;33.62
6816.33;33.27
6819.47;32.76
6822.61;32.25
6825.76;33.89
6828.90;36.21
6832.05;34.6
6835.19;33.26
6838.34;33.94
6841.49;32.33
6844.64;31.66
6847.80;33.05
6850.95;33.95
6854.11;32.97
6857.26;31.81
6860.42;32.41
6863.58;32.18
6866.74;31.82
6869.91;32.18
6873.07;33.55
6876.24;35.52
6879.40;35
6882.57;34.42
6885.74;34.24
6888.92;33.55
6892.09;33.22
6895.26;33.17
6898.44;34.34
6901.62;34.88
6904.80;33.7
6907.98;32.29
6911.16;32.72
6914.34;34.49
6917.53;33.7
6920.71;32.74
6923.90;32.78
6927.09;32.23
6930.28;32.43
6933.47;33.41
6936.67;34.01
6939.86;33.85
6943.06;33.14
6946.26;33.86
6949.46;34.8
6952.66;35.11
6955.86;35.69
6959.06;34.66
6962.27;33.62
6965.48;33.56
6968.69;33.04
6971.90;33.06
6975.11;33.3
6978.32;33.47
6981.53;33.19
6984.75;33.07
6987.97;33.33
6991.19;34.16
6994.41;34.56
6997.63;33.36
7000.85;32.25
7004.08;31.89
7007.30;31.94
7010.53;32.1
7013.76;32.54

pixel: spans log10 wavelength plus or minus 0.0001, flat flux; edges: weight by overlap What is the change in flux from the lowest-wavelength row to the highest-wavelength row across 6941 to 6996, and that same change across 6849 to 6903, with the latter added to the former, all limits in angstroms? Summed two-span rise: 2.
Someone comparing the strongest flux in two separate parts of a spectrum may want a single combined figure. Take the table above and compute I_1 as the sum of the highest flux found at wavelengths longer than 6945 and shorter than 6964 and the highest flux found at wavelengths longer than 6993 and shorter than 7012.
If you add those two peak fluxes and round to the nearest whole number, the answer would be 70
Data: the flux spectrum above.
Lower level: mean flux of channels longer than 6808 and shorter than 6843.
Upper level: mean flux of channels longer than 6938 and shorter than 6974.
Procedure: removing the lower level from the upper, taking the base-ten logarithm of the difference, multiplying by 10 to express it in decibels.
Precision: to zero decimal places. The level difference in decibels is -4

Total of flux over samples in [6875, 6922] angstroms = 508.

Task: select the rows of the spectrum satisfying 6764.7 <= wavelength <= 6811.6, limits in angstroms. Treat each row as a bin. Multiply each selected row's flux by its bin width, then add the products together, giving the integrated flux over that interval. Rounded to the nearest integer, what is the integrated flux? 1559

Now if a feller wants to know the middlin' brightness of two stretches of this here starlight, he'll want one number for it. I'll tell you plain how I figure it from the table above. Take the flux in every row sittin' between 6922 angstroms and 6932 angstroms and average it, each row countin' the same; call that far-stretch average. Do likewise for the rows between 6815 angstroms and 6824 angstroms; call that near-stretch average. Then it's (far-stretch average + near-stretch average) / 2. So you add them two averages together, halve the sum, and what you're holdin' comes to 32.6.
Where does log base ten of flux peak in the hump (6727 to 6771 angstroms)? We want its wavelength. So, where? 6732.10 angstroms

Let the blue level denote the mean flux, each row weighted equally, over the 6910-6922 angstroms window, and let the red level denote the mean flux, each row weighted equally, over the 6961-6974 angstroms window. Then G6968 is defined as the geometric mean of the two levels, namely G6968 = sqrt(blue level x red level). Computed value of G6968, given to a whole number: 33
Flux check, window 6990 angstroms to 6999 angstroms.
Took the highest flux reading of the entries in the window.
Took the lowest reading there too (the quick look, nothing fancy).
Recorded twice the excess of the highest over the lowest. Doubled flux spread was 2.40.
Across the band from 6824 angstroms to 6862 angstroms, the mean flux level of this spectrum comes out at 33.3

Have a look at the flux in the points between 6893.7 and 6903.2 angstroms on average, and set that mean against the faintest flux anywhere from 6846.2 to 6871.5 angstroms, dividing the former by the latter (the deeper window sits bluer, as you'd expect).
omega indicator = 1.07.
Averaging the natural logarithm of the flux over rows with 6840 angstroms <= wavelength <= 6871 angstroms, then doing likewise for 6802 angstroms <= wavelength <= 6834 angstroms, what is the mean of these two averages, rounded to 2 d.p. 3.50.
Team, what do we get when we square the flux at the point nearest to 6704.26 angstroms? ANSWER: 1624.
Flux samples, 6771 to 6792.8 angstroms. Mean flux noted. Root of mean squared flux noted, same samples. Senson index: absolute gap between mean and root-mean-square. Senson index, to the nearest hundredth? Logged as 0.01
